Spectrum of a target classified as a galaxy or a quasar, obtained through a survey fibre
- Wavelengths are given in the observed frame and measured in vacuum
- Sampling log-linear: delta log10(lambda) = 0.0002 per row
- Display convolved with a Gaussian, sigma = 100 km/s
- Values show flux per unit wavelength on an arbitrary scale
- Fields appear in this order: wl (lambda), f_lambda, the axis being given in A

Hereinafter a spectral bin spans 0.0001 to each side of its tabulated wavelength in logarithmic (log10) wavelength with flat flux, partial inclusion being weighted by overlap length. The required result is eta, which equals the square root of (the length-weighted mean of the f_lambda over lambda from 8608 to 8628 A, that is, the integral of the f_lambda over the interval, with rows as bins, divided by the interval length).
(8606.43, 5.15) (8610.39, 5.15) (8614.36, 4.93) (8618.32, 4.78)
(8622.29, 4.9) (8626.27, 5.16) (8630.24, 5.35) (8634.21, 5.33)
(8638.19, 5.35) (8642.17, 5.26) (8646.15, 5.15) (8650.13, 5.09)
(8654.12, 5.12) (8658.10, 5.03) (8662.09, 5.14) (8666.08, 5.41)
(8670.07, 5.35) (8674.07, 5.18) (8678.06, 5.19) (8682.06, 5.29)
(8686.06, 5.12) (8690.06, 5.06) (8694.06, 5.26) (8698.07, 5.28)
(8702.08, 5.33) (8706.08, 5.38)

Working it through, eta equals 2.23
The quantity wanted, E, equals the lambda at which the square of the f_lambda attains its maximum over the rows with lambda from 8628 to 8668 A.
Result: 8666.08 A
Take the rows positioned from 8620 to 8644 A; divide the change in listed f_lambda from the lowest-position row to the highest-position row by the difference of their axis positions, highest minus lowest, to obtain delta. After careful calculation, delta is 0.018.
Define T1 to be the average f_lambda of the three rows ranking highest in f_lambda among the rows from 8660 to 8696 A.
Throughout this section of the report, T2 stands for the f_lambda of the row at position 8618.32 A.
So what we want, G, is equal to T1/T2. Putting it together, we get 1.119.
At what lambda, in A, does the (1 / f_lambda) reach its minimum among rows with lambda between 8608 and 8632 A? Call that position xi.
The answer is 8630.24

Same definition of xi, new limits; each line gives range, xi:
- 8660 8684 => 8666.08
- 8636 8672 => 8666.08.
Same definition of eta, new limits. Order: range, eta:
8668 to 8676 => 2.29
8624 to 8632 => 2.29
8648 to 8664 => 2.26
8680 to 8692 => 2.27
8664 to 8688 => 2.29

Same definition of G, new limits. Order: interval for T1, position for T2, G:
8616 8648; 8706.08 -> 0.993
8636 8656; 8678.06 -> 1.012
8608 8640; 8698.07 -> 1.012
